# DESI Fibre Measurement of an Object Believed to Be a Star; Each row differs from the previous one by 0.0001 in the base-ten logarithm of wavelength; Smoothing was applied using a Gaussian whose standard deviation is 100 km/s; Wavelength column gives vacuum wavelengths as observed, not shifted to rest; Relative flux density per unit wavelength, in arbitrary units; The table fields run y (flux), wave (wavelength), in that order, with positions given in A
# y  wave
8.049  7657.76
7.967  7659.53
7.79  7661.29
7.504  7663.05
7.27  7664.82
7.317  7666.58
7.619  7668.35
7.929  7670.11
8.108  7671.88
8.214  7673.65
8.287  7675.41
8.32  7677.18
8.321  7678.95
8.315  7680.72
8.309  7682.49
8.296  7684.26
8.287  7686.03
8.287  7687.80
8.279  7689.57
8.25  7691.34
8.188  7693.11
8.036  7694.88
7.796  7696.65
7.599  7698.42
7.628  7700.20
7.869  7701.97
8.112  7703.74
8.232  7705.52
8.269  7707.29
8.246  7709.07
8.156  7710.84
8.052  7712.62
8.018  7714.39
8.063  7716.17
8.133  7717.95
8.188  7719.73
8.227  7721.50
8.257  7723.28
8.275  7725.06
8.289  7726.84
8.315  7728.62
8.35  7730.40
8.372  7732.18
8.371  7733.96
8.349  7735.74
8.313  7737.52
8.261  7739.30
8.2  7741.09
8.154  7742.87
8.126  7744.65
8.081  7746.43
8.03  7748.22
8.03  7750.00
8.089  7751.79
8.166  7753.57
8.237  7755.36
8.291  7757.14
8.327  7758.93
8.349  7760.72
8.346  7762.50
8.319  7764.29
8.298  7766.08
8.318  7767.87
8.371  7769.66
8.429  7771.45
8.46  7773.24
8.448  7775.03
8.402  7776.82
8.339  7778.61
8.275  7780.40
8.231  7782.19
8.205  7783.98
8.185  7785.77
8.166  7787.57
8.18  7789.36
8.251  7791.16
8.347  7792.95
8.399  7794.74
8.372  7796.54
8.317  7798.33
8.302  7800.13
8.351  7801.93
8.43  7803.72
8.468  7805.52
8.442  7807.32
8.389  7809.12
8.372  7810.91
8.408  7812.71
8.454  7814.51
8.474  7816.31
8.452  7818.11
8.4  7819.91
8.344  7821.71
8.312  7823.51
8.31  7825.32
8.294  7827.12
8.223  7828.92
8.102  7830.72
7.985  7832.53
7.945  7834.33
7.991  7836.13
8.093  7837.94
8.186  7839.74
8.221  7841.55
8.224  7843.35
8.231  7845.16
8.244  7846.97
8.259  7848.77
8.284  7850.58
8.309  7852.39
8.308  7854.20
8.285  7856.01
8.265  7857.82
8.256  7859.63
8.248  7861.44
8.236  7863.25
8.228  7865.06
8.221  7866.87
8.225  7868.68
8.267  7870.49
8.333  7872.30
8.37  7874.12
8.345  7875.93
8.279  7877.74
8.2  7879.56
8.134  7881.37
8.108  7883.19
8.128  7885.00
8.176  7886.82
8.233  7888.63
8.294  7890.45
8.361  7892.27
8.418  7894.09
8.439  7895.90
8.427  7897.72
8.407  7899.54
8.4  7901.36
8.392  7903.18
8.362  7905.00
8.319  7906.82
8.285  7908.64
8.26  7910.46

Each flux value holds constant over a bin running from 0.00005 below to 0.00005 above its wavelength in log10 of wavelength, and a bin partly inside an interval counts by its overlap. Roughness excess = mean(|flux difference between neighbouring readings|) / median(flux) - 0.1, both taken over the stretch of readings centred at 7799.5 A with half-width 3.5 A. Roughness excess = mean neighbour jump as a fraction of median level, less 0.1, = -0.0952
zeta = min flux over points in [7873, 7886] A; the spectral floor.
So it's 8.108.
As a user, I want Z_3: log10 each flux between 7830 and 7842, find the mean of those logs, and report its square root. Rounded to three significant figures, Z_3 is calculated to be 0.952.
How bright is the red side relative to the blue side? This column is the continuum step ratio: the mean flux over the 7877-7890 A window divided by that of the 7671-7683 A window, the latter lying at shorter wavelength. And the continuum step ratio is 0.99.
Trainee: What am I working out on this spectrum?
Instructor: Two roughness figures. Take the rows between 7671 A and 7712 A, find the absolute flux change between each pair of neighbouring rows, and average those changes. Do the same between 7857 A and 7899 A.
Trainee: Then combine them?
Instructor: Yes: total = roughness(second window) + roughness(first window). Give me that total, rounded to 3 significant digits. 0.114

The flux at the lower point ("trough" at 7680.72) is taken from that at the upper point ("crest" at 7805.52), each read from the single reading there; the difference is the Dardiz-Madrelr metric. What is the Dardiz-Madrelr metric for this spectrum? 0.15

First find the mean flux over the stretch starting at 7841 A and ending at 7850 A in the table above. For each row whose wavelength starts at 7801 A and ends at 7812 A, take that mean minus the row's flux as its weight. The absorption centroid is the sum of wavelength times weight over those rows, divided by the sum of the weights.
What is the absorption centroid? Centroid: 7806.4 A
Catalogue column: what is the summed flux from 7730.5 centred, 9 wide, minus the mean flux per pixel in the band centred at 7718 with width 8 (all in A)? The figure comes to 33.6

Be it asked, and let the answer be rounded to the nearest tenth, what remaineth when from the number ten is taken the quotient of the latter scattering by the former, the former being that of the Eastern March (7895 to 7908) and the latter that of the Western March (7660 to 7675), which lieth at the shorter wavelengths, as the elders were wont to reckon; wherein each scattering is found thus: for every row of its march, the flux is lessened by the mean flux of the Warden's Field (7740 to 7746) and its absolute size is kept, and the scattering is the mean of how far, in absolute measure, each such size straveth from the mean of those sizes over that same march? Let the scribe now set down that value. 0.6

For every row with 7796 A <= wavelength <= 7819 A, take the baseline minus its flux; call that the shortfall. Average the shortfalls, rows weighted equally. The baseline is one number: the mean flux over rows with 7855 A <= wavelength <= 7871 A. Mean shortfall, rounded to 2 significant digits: -0.15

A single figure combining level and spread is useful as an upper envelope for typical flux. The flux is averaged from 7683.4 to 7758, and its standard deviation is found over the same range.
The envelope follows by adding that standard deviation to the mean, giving 8.34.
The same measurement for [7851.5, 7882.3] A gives 8.32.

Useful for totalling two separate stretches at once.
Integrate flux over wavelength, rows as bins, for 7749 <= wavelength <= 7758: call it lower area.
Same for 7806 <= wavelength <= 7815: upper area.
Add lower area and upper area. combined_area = 149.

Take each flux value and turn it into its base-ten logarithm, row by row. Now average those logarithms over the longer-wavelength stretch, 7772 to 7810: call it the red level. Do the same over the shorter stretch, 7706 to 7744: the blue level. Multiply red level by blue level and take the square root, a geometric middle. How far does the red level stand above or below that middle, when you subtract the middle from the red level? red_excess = 0.003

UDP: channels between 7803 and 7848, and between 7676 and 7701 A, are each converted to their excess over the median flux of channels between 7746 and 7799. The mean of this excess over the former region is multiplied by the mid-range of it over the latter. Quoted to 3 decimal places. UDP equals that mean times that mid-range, 0.010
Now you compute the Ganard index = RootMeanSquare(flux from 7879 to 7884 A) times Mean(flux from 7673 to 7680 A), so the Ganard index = 67.5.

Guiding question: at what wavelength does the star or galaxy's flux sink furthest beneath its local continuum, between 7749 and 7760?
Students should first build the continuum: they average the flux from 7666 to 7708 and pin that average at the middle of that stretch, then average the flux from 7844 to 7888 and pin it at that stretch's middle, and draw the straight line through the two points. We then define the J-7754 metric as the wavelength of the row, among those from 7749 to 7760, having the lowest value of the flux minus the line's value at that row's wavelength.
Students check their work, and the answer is 7750.00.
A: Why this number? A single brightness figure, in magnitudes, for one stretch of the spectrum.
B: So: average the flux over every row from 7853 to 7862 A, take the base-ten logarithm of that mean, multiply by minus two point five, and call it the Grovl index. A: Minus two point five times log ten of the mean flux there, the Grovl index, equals -2.29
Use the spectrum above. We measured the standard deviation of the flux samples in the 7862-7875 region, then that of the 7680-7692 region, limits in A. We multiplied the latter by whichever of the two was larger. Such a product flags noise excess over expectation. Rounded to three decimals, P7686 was 0.001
